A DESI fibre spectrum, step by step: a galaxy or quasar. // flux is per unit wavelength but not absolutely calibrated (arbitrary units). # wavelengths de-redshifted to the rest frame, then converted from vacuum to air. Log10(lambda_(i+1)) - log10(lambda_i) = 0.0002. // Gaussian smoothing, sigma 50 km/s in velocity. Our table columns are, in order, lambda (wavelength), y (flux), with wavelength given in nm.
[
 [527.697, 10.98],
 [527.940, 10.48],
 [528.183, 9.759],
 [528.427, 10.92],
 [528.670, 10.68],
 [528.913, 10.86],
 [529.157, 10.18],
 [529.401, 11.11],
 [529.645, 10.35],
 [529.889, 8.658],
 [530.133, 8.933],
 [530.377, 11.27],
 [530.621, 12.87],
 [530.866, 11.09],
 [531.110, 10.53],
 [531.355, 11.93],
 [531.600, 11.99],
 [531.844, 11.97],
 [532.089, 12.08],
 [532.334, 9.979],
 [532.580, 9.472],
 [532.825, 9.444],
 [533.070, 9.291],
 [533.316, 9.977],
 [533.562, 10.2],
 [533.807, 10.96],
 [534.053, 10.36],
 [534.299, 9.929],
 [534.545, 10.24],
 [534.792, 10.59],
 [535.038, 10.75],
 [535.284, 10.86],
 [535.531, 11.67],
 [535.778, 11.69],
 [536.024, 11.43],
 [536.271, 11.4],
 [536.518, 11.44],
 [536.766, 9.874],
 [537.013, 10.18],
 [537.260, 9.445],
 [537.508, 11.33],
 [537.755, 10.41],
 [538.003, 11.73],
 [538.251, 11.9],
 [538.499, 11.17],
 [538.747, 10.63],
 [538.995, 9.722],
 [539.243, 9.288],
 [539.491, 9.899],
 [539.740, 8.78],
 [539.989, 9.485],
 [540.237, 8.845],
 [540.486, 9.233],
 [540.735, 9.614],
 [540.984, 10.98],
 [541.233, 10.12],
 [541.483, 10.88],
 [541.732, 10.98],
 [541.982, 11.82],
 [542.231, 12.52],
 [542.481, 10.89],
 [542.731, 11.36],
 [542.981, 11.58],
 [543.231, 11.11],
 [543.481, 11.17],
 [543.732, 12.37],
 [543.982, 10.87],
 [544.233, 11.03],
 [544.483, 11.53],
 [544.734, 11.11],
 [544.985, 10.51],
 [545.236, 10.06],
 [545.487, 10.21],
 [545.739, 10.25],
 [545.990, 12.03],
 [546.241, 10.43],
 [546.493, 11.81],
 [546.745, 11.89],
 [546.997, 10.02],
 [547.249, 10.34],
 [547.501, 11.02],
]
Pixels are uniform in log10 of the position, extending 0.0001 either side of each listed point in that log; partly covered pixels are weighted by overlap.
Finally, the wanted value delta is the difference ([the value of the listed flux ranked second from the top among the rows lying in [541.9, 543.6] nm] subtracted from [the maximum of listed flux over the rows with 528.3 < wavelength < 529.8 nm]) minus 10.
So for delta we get -10.7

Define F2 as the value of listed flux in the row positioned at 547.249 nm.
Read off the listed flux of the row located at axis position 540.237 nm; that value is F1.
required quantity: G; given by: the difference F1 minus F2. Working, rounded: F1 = 8.845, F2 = 10.34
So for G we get -1.5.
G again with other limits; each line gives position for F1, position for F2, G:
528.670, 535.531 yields -1.0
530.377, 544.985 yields 0.8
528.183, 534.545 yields -0.5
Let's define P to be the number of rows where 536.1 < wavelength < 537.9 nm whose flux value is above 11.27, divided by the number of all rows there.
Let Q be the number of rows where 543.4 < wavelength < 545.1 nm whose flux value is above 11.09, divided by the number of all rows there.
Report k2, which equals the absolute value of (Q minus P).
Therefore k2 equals 0.14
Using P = 0.43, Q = 0.6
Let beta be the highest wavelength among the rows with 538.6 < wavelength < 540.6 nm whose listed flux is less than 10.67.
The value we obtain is 540.486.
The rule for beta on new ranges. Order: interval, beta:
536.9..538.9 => 538.747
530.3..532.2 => 531.110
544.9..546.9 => 546.241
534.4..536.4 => 534.792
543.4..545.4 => 545.236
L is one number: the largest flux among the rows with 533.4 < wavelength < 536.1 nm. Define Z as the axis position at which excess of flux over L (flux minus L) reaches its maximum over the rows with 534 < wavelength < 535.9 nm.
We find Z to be 535.778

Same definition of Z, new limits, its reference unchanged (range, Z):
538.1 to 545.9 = 542.231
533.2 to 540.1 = 538.251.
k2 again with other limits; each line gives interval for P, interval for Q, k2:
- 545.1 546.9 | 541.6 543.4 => 0.29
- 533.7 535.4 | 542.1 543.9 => 0.86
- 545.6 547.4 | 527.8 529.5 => 0.29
